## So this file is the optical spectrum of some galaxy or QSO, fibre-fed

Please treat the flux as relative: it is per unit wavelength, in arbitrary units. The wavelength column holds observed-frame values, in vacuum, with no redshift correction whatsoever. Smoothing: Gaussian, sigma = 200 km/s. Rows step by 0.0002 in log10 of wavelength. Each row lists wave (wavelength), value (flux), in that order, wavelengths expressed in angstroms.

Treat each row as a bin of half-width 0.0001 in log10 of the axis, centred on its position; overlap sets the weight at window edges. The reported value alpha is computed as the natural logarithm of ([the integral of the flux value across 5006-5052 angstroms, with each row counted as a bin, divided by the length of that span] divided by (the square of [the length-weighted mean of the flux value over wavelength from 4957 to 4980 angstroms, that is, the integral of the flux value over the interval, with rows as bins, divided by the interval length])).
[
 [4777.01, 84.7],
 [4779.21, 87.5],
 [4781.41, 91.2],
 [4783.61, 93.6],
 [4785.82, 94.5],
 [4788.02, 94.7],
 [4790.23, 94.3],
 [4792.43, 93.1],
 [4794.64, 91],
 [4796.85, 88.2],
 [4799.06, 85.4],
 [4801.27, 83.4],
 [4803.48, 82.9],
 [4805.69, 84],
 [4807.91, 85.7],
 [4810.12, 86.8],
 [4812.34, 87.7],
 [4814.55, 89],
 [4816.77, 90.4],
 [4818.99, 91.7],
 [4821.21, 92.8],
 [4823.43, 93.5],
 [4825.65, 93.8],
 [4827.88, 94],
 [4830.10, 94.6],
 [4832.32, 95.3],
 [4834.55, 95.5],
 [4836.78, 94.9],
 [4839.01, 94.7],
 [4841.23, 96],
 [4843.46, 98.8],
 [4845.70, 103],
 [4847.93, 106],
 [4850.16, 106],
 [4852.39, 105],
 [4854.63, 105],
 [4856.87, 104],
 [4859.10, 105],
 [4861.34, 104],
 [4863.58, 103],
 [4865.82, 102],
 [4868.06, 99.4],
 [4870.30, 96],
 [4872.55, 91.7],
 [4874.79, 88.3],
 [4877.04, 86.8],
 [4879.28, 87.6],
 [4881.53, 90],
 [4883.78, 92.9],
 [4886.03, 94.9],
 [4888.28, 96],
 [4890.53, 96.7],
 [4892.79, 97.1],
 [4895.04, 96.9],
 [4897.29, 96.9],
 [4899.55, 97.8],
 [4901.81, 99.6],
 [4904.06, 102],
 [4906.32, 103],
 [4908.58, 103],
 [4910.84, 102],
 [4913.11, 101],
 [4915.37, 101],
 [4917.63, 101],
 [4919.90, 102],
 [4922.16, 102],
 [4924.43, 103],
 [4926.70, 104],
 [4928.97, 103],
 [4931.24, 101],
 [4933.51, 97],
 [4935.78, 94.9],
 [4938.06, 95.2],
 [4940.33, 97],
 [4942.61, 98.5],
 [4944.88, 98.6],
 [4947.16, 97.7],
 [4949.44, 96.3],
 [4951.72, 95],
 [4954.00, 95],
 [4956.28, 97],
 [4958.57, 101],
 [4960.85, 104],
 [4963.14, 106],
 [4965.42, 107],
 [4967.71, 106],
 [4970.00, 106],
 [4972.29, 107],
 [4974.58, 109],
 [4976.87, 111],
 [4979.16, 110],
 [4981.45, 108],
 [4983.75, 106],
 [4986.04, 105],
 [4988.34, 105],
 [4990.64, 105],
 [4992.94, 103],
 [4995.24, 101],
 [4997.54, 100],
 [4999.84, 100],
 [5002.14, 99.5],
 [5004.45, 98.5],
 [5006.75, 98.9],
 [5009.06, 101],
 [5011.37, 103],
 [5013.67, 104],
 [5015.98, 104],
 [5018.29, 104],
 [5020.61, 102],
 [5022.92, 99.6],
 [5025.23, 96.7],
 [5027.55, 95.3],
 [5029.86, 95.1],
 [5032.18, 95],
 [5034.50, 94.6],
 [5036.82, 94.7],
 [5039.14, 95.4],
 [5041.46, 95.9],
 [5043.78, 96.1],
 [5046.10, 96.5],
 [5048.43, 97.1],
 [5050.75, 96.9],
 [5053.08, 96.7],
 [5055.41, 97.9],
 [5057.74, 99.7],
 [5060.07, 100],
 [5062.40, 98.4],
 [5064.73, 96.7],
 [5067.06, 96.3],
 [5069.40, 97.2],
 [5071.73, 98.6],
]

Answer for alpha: -4.75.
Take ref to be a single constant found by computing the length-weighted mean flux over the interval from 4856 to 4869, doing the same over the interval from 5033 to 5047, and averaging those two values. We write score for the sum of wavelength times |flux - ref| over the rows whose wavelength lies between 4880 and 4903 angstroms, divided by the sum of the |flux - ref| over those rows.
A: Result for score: 4887.5 angstroms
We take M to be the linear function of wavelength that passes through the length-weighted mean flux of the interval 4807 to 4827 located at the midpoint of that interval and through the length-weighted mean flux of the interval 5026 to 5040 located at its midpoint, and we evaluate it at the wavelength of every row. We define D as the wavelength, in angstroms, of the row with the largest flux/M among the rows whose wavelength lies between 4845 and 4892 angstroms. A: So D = 4847.93 angstroms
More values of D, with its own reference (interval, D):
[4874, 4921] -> 4906.32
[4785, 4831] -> 4788.02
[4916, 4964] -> 4963.14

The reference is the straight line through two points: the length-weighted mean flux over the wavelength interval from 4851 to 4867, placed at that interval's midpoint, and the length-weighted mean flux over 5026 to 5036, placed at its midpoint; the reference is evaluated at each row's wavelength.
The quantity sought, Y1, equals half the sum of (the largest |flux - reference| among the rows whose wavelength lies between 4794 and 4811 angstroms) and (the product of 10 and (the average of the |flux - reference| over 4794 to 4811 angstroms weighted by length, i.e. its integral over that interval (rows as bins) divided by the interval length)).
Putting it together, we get 118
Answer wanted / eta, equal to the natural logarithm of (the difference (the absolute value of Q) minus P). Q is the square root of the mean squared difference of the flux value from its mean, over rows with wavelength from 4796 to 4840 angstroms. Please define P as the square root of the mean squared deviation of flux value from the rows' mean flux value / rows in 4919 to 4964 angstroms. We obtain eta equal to -0.18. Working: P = 3.5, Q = 4.3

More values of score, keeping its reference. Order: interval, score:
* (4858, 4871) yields 4863.2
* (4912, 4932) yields 4923.4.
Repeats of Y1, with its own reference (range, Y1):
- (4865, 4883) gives 61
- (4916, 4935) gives 11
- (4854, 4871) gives 13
